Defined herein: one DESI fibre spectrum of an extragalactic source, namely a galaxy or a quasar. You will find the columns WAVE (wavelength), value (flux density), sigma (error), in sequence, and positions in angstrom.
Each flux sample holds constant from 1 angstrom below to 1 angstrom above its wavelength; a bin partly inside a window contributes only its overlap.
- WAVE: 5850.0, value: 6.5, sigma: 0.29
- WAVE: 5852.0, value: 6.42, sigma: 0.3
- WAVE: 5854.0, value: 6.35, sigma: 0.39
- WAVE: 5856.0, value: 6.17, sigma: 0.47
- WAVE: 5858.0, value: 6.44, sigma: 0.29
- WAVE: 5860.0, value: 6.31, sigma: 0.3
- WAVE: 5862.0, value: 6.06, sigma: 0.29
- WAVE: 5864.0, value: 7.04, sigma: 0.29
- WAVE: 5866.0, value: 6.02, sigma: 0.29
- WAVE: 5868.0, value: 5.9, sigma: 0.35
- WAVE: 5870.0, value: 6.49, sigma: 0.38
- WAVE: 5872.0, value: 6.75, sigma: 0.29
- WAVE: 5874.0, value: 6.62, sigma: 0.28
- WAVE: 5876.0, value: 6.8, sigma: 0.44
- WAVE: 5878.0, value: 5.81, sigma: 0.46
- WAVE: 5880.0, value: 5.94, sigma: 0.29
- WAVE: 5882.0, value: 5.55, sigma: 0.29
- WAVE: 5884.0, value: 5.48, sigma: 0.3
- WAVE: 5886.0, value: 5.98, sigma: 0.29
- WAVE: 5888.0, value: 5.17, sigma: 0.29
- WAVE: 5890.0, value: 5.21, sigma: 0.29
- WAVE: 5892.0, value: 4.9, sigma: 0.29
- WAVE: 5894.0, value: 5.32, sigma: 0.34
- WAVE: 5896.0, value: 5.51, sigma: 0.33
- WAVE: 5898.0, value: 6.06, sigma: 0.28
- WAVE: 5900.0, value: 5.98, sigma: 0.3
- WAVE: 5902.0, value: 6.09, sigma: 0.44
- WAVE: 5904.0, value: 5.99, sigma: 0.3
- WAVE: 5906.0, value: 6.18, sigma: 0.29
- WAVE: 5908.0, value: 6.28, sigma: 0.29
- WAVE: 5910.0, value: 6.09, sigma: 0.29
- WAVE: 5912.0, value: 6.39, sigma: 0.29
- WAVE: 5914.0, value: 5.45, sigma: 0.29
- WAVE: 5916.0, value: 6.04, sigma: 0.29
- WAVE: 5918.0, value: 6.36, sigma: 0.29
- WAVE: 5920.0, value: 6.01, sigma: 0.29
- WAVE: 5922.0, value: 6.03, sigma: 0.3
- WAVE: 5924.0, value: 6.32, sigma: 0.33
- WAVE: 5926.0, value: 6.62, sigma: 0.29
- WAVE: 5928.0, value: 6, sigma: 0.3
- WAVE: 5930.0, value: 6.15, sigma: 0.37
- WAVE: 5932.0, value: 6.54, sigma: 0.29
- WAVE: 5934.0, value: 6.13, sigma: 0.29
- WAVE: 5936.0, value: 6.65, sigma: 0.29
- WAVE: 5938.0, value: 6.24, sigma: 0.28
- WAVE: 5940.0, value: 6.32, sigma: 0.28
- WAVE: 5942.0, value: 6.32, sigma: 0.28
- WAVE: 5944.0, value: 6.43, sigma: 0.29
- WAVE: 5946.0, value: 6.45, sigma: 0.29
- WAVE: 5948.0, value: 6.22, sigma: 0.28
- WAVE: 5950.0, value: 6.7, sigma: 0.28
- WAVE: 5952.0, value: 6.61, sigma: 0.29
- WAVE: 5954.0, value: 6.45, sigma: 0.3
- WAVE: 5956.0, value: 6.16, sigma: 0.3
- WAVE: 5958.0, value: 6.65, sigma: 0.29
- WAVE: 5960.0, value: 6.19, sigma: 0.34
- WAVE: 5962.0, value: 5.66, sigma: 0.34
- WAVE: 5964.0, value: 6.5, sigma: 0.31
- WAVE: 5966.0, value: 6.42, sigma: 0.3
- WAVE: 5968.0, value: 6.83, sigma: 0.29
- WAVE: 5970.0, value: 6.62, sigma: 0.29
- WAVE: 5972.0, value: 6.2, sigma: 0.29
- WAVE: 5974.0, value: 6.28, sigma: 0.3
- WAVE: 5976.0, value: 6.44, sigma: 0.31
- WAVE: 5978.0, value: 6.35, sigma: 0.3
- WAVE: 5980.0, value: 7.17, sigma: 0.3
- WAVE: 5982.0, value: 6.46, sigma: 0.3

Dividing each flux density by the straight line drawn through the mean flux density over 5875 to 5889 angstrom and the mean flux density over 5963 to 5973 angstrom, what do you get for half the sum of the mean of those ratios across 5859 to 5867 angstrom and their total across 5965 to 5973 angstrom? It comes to 2.56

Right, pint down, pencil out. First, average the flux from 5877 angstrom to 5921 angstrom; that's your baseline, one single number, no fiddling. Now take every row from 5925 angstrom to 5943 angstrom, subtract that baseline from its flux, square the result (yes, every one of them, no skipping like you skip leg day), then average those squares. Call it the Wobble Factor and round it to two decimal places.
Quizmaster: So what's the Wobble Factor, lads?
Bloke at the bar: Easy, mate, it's 0.32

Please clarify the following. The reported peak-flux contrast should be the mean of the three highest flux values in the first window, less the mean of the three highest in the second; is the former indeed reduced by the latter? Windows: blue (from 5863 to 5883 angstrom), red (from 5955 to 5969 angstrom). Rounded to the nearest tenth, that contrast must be 0.2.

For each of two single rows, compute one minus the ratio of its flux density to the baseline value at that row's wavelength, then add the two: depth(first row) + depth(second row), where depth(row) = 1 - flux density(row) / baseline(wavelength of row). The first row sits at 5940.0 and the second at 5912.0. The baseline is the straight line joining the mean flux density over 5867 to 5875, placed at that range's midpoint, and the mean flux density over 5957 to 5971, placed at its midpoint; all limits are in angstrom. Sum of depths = 0.02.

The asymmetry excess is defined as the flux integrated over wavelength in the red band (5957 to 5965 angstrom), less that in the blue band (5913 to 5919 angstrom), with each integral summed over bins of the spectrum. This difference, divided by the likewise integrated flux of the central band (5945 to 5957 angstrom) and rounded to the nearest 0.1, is 0.2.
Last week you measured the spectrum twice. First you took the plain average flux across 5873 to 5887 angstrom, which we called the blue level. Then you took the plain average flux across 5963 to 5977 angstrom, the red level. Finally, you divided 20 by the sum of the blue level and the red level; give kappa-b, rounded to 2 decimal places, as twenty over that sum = 1.60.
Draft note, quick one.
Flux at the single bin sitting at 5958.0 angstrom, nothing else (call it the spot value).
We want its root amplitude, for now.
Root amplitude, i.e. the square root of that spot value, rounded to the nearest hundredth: 2.58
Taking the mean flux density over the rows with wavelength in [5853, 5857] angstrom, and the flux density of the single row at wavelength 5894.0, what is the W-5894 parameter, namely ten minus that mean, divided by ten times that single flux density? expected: 0.070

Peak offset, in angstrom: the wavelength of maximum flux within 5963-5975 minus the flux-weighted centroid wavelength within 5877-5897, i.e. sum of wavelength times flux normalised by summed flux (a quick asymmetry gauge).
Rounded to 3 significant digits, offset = 81.2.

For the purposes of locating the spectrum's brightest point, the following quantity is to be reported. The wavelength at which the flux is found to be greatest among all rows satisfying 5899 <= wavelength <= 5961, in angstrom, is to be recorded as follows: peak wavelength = 5950.0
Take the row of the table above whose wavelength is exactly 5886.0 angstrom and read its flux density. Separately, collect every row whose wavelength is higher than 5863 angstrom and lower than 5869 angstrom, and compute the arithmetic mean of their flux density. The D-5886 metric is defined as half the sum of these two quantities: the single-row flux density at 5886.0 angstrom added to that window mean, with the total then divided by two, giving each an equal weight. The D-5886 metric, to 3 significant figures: 6.15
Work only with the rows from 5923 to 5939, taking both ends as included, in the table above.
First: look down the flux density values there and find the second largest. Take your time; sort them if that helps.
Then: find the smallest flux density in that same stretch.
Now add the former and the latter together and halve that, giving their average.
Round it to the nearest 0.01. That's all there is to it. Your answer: 6.31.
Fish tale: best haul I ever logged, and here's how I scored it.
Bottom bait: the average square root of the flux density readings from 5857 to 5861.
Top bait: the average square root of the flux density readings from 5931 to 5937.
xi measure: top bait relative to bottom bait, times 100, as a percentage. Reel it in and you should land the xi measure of 100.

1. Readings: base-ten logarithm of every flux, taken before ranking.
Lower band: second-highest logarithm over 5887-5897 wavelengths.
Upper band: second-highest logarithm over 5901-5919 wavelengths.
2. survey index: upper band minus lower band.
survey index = 0.08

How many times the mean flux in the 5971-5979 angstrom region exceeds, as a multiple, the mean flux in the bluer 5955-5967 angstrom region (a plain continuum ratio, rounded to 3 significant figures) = 1.01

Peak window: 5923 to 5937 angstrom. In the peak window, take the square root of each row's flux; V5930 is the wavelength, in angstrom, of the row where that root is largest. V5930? 5936.0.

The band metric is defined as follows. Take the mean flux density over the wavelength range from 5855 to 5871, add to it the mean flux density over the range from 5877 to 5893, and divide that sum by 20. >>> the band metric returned 0.590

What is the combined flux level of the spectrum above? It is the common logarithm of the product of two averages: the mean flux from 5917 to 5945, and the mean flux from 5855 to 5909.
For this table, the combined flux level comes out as 1.58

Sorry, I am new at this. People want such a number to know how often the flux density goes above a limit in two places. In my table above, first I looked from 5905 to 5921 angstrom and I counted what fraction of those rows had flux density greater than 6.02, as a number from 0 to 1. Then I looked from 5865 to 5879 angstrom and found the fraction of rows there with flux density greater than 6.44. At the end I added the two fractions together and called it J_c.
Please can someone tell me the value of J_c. 1.32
